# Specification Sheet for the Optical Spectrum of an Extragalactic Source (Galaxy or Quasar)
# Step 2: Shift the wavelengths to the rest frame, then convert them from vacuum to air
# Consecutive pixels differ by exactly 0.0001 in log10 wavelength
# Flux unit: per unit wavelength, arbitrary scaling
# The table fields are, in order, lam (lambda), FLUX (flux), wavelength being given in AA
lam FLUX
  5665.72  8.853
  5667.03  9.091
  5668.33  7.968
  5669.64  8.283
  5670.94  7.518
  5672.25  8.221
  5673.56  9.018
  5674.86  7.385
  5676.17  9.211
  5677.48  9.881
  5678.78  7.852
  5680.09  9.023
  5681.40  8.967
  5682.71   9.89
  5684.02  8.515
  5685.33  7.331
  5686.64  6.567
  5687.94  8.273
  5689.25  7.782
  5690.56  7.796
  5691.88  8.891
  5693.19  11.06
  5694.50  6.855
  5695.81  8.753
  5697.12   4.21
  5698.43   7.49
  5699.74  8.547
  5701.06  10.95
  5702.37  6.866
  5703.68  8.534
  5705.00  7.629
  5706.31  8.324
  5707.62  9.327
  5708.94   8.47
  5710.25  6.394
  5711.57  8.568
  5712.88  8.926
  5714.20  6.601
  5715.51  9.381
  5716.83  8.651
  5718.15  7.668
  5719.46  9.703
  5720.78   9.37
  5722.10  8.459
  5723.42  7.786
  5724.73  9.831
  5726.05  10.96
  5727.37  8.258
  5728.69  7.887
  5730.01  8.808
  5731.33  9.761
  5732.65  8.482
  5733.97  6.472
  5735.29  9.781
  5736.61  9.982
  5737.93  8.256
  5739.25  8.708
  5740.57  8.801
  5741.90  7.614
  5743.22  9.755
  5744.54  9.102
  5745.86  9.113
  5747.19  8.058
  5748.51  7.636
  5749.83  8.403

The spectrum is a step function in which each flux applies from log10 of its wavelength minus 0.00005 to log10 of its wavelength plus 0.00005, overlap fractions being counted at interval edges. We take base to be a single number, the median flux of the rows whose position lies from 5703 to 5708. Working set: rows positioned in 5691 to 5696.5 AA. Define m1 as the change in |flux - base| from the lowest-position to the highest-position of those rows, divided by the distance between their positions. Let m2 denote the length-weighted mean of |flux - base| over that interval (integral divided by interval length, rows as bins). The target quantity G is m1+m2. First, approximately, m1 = -0.04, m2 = 1.24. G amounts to 1.21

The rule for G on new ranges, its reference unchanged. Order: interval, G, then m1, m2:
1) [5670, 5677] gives 0.68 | -0.02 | 0.70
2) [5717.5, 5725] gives 0.91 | 0.10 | 0.81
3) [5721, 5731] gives 0.88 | 0.04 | 0.84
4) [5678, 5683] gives 0.99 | 0.22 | 0.76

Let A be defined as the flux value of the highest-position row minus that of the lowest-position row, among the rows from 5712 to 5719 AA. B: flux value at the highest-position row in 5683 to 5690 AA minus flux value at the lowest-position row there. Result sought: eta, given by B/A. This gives 0.6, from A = -1.3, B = -0.7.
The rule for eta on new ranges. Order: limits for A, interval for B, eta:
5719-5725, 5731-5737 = 1.7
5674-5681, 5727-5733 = 0.1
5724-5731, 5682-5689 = 1.6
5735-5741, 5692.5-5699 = 3.6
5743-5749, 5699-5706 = 0.4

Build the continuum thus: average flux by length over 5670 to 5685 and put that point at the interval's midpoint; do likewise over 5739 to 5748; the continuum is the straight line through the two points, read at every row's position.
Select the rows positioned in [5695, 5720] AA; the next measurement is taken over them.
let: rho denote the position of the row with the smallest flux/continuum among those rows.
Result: 5697.12 AA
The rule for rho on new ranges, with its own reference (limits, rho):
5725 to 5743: 5733.97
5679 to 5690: 5686.64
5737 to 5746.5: 5741.90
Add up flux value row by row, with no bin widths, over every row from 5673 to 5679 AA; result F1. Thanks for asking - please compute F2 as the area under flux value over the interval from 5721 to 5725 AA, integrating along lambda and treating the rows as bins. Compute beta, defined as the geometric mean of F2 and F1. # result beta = 39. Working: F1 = 43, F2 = 35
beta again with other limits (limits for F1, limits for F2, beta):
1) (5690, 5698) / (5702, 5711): 58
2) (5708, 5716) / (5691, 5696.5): 48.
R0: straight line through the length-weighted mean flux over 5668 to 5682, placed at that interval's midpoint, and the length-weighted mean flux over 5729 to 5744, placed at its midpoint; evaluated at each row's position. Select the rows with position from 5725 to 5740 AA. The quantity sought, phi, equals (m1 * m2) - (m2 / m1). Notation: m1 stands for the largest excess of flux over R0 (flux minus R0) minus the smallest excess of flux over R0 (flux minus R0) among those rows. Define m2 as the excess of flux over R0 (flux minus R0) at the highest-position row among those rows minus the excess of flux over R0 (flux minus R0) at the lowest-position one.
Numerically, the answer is -10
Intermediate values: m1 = 4.5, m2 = -2.3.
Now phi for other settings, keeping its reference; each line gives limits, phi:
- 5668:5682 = 2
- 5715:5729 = -5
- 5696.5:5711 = 14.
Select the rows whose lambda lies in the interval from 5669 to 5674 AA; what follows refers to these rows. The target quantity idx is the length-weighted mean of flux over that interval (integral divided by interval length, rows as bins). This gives 8.2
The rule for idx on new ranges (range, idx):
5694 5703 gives 7.7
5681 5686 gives 8.6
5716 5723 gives 8.7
